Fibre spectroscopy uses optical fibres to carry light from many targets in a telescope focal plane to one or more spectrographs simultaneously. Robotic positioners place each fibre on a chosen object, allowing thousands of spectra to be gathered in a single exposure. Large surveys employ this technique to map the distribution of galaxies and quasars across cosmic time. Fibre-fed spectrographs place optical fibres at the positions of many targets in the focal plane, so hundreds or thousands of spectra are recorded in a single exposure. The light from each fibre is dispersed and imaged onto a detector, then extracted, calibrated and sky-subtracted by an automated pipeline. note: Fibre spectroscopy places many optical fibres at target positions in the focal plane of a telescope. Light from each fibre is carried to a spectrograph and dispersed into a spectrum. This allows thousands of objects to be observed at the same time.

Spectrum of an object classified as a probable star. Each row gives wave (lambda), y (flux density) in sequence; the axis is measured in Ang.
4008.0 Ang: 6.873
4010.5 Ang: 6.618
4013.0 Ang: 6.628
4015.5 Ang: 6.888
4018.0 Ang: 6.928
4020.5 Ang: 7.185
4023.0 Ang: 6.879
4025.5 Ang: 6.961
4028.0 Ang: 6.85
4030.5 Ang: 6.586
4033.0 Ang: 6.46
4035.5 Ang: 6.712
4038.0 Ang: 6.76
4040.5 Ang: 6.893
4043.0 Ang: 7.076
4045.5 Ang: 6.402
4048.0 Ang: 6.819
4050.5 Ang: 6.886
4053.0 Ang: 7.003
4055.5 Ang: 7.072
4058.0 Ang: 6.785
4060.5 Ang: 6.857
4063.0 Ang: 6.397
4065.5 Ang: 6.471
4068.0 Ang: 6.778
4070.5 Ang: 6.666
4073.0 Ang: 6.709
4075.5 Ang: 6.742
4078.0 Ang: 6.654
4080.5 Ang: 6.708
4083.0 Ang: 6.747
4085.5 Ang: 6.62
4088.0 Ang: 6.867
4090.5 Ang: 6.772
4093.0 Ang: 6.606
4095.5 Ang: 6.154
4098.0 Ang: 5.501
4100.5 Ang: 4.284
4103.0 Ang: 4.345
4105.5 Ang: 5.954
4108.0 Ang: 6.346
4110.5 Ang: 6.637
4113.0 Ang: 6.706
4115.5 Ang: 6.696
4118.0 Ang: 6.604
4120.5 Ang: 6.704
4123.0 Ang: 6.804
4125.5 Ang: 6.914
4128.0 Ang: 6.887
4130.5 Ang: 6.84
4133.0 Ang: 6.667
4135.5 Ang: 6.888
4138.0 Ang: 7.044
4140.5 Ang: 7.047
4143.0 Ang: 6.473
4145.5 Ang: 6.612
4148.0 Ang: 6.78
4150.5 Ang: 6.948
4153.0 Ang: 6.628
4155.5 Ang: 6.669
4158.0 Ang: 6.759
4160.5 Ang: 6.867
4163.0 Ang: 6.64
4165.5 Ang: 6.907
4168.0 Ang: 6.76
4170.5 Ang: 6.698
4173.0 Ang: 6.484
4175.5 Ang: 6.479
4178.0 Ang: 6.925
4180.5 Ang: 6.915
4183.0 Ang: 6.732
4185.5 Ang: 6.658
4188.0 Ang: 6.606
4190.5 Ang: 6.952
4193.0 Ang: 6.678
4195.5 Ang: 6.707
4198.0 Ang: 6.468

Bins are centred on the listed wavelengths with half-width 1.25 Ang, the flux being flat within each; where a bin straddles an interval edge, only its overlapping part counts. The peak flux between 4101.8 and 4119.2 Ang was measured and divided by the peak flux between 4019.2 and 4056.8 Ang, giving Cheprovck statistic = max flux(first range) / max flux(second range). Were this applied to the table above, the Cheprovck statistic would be 0.933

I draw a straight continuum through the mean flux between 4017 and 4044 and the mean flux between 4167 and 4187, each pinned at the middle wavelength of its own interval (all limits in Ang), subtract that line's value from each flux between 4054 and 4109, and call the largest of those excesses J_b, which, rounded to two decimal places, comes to 0.25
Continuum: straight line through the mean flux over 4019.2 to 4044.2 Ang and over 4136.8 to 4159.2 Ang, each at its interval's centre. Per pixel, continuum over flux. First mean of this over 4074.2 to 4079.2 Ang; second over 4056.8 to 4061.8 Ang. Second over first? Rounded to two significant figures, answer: 0.98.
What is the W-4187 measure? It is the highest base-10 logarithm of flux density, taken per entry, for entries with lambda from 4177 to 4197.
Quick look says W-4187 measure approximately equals 0.842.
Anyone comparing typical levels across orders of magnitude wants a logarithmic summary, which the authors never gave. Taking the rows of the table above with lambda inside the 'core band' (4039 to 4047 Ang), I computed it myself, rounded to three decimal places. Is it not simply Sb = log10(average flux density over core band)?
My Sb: 0.832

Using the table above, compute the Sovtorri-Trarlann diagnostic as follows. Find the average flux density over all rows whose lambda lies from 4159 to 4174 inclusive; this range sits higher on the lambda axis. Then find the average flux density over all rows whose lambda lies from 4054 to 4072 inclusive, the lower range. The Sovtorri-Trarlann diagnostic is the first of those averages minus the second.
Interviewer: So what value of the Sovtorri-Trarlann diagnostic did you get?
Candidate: 0.01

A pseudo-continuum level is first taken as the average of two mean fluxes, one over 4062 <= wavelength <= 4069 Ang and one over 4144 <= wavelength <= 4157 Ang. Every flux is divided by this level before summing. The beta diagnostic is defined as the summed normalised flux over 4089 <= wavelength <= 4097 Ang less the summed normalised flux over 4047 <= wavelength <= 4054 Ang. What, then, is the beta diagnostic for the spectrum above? -0.18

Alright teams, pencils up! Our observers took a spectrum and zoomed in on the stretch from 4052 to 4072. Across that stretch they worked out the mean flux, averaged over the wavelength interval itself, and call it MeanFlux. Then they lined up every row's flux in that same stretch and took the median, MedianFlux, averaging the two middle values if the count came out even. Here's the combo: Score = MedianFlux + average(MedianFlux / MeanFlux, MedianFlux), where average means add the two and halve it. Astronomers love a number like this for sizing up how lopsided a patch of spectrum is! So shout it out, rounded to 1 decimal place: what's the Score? 10.7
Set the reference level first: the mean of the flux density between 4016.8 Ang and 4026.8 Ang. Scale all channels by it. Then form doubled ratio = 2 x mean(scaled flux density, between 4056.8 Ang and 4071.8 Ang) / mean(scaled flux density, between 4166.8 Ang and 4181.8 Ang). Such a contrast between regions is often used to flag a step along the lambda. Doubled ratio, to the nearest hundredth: 1.98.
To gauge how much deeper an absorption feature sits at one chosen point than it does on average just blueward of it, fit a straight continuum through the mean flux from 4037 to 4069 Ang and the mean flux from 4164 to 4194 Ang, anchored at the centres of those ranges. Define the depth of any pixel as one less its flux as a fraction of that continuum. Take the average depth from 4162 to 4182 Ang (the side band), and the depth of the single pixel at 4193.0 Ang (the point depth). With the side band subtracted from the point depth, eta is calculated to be 0.006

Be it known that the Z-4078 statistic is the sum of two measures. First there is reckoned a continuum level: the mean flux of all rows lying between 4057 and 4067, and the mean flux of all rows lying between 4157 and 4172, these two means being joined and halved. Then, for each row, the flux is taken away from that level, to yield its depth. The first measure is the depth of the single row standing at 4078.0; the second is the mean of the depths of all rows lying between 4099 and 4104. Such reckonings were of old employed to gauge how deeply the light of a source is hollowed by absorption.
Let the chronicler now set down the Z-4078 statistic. 2.4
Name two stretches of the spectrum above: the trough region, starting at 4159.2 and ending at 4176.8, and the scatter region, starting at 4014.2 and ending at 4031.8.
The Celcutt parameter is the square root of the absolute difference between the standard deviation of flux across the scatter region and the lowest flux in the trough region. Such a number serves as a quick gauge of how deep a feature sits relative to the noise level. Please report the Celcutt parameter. 2.51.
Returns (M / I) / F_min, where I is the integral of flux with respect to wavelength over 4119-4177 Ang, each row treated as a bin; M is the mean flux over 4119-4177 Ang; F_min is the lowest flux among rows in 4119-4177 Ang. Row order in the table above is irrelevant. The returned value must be 0.003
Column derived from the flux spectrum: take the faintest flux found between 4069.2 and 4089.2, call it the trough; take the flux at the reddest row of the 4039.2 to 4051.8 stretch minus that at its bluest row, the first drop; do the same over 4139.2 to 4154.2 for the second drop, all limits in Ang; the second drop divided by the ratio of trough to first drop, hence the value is 0.000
